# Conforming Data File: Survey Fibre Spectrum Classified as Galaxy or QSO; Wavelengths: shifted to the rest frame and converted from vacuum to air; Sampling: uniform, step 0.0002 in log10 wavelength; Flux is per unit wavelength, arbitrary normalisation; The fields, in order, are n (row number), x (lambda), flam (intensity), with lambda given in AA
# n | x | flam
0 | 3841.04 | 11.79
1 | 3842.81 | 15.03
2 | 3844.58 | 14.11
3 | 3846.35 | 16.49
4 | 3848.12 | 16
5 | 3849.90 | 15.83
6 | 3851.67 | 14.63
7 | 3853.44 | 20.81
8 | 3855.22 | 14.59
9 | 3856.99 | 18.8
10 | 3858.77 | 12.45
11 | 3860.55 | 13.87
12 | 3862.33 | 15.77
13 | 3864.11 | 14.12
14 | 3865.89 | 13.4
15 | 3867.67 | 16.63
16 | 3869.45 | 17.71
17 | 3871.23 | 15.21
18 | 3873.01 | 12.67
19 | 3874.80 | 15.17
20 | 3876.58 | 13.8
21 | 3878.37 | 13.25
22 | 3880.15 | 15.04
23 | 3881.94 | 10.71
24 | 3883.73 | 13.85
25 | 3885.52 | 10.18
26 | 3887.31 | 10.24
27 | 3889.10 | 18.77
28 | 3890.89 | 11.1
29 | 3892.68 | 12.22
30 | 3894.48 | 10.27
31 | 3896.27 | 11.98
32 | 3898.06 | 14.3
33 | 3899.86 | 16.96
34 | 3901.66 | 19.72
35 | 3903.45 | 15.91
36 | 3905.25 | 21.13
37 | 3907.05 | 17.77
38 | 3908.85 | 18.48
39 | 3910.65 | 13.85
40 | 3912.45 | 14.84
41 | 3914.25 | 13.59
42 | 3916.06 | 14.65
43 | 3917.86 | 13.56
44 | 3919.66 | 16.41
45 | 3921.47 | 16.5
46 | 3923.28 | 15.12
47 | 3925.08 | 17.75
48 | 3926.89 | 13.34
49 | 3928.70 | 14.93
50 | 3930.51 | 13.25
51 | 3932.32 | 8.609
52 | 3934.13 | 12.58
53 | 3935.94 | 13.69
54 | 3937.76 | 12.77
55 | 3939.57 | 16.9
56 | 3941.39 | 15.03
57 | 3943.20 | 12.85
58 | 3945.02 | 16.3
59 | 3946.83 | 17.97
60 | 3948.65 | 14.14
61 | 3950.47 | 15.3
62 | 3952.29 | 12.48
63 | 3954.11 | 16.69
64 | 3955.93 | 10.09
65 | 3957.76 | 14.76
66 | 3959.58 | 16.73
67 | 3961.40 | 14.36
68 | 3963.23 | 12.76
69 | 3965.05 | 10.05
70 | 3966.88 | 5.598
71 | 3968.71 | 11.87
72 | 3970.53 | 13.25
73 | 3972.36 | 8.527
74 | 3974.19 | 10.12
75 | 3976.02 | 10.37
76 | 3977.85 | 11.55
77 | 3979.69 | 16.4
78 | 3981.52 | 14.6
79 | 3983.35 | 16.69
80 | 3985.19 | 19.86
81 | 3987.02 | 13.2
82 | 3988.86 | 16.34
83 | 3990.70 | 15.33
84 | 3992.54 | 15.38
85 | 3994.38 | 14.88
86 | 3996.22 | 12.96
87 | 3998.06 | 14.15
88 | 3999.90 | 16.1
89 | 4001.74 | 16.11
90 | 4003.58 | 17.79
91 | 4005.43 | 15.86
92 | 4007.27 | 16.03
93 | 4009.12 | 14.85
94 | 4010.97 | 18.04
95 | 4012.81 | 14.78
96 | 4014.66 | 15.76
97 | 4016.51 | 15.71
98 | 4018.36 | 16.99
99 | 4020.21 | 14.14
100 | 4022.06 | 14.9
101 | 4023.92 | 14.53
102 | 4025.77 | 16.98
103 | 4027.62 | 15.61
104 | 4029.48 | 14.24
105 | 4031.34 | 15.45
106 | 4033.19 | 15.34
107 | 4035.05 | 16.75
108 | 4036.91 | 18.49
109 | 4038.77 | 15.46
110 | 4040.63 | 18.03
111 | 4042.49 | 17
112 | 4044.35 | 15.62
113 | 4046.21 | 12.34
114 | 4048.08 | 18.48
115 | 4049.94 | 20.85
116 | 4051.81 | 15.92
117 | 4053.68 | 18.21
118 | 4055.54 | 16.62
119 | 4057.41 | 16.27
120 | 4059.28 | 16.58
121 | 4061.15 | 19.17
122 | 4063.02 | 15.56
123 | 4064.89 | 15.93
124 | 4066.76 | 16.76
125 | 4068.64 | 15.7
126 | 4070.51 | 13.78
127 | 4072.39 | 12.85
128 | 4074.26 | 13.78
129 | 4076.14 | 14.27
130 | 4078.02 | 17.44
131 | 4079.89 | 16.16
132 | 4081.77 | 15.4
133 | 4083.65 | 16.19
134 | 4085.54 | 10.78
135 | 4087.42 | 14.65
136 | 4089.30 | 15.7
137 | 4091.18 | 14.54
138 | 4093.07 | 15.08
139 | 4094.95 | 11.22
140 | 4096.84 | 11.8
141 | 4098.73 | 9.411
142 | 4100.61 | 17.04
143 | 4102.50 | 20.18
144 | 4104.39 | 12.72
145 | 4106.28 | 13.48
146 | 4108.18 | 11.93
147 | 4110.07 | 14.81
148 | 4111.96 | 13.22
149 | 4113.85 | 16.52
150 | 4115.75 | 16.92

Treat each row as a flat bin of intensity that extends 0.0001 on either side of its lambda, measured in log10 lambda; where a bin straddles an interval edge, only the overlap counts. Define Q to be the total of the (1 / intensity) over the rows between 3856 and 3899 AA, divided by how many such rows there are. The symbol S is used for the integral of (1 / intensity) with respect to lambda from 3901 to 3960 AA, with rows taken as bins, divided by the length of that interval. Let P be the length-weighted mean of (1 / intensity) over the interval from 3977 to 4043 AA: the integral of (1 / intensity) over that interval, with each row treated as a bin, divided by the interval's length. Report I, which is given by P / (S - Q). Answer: -10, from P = 0.0643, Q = 0.0747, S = 0.069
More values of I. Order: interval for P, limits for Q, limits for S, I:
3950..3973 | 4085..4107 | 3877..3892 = 16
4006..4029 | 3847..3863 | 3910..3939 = 8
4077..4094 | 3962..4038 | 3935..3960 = -27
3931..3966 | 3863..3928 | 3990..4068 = -10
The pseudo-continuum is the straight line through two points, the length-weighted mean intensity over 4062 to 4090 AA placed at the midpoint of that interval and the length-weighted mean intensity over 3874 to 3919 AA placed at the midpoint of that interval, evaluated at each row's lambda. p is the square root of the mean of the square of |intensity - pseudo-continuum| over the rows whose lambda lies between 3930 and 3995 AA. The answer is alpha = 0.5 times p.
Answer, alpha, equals 1.6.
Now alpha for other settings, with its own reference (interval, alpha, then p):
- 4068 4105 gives 1.3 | 2.5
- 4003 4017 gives 0.9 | 1.7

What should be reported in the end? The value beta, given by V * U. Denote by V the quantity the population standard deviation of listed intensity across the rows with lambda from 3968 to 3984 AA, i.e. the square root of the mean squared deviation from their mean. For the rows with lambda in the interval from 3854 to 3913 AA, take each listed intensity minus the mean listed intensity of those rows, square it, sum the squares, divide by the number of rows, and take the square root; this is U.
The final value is 7.6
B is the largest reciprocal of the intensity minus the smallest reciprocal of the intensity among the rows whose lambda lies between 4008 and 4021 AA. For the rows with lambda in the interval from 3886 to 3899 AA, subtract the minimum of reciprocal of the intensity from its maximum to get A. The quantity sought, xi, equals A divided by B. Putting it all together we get 2.9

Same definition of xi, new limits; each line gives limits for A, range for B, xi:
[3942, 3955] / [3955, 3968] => 0.2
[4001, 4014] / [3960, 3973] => 0.1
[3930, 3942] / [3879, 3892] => 1.3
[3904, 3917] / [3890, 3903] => 0.6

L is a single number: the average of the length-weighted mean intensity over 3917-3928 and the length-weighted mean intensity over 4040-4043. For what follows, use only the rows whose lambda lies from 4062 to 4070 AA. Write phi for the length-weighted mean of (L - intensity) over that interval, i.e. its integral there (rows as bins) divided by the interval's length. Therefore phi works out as 0.6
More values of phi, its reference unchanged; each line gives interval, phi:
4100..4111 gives 1.5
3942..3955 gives 1.4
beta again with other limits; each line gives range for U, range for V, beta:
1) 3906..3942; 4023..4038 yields 2.9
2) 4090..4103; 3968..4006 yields 9.2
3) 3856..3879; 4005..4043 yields 2.3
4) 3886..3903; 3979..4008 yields 5.6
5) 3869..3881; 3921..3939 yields 3.7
